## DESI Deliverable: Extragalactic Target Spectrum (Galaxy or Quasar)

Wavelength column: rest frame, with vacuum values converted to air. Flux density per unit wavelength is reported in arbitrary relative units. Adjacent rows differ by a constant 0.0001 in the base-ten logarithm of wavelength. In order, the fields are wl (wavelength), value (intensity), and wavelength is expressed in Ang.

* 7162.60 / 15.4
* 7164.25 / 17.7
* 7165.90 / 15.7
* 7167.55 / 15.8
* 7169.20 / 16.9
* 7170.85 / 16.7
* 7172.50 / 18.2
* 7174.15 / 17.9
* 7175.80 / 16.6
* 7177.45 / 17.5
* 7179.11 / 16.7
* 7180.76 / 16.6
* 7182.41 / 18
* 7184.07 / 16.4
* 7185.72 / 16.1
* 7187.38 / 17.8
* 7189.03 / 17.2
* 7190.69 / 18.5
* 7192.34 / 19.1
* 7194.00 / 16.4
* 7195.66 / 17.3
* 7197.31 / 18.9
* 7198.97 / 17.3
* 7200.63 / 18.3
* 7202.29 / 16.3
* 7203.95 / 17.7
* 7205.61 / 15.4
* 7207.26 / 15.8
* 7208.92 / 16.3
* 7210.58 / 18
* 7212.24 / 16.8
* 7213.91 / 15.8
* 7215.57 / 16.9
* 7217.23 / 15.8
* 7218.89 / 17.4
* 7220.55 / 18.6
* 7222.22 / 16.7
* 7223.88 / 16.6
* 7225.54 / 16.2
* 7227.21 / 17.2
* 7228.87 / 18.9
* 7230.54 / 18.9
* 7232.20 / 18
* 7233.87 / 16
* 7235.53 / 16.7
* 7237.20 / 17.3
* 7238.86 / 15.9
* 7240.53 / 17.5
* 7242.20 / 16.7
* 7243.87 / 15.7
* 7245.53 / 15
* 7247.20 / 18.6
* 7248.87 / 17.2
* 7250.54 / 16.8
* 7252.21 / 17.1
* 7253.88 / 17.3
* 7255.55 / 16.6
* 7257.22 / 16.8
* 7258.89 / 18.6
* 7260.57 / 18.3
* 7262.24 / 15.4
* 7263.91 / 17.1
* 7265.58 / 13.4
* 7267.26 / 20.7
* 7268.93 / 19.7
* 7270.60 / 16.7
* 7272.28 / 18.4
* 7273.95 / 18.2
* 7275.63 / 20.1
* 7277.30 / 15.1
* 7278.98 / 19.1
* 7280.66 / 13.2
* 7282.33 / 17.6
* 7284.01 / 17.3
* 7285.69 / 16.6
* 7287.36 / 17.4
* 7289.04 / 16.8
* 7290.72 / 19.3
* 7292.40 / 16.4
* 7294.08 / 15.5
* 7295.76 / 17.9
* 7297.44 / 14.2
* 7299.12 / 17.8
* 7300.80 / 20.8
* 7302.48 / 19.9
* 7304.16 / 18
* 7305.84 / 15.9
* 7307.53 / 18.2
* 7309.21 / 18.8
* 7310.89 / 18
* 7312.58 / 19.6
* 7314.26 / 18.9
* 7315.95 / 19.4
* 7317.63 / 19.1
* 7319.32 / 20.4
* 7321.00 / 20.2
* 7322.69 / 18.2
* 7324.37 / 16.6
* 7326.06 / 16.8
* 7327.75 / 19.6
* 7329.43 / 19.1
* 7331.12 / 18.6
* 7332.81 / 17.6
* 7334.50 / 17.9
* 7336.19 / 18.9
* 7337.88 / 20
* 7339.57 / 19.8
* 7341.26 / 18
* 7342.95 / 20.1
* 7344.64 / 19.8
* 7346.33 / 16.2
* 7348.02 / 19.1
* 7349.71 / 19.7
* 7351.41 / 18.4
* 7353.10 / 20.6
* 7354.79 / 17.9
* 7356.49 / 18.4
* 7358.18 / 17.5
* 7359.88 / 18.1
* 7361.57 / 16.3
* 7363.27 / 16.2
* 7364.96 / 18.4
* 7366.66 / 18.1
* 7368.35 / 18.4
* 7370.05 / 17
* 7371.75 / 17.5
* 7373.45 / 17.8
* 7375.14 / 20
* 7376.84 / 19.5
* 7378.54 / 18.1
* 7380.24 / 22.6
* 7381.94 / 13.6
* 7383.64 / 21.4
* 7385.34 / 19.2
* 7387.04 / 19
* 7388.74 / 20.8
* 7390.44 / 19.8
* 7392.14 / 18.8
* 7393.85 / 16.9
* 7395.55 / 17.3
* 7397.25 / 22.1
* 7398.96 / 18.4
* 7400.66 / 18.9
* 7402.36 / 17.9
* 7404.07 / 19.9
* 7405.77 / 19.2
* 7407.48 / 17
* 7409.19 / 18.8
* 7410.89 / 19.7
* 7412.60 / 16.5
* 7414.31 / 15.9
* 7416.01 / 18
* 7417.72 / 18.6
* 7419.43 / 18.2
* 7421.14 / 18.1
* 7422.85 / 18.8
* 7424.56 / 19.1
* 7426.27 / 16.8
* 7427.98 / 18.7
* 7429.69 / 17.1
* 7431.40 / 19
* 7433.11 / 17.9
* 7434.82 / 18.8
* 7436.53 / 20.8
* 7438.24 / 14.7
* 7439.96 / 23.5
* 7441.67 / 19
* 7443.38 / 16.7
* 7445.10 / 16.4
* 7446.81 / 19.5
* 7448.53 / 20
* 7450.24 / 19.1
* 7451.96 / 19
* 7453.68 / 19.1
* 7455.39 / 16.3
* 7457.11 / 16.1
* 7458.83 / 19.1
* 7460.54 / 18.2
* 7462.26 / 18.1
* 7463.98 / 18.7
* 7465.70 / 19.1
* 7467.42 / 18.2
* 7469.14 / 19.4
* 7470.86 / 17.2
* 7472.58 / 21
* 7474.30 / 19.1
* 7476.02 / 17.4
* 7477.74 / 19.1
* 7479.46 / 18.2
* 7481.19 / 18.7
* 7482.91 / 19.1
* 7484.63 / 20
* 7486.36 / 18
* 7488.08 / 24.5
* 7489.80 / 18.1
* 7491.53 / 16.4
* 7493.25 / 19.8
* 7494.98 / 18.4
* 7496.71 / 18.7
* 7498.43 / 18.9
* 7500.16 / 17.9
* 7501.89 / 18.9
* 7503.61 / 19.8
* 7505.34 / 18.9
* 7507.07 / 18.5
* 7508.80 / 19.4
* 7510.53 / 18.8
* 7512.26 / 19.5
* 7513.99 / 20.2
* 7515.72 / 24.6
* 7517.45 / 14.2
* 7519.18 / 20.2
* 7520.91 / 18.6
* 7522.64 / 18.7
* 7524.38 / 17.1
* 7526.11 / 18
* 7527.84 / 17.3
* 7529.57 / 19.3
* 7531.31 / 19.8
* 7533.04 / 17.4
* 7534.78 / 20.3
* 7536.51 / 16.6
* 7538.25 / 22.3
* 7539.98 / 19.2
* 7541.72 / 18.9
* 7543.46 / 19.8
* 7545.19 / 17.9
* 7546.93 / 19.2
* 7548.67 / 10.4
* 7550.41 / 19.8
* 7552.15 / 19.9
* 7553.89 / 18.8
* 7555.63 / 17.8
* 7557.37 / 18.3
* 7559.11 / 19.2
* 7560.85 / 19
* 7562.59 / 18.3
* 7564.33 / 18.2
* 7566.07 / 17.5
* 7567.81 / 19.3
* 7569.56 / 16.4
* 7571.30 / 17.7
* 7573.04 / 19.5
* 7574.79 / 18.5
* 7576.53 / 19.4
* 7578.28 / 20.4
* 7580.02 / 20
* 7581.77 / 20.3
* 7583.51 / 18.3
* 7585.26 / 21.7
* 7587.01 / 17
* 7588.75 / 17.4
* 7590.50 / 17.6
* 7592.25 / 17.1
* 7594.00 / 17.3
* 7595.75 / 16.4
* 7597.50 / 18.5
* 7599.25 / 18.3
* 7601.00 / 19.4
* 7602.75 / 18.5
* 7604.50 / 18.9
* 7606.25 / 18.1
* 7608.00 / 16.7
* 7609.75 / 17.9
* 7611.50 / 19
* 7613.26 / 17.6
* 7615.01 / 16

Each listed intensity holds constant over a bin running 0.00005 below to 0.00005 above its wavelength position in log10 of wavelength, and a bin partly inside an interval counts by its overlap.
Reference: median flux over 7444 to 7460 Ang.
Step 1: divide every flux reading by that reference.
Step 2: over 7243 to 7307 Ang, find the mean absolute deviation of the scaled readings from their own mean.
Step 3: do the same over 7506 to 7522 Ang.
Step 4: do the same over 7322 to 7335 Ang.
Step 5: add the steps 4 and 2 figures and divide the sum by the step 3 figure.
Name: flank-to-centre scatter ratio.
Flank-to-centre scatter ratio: 1.4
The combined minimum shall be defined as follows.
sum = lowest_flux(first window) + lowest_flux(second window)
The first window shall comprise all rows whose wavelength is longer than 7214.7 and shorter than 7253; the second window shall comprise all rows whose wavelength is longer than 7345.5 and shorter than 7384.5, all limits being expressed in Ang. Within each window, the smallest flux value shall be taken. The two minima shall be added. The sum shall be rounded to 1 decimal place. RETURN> 28.6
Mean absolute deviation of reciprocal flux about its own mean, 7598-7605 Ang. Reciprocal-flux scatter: 0.0011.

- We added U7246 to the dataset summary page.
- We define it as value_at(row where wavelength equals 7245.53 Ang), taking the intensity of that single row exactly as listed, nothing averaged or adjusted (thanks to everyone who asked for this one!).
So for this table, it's 15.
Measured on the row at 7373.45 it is 17.8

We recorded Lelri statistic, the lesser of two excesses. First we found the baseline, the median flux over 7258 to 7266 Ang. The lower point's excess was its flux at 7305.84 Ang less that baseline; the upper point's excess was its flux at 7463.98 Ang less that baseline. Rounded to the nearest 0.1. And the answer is -1.2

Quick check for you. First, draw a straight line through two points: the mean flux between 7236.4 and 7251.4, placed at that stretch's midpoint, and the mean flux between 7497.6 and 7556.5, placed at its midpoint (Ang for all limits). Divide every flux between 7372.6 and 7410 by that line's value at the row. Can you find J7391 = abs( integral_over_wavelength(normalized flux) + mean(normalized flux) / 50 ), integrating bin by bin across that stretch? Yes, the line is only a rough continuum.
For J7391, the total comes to 39.9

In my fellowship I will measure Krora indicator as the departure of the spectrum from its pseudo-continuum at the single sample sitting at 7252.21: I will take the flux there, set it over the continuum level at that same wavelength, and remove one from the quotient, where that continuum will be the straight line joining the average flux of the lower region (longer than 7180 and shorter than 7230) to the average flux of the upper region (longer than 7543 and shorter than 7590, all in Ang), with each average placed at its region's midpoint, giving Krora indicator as -0.013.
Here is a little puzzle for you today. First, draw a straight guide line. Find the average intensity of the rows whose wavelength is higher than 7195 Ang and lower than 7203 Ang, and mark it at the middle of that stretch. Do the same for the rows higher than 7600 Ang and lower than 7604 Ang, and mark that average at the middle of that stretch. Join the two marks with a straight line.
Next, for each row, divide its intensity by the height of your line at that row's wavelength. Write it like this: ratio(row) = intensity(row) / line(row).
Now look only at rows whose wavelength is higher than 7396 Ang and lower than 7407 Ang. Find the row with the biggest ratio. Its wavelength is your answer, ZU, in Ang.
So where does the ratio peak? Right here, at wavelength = 7397.25 Ang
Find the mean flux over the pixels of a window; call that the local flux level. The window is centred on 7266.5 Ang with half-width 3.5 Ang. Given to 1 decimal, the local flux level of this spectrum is 17.7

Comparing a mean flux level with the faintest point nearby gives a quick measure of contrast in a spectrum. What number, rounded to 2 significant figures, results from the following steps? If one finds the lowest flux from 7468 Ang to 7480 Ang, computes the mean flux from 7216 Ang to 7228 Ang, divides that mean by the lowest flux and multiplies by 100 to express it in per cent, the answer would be 98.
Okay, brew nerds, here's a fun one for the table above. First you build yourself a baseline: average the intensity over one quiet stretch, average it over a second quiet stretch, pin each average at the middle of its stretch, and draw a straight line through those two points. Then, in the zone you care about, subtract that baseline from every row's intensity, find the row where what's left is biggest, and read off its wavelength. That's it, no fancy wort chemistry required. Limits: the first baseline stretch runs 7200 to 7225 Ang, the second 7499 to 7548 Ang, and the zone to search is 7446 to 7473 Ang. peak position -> 7472.58 Ang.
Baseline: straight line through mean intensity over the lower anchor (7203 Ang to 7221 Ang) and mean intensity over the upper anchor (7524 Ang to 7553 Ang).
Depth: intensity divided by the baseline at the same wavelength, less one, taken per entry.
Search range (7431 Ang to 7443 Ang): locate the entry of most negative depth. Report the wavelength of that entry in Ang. 7438.24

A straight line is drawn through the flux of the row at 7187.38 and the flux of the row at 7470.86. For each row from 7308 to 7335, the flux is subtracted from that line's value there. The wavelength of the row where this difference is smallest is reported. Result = 7319.32 Ang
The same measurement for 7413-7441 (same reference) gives 7439.96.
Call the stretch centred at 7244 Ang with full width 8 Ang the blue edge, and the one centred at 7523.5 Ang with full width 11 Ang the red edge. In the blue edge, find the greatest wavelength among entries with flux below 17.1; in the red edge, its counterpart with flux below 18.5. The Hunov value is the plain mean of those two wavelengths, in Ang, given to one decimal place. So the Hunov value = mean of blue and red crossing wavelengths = 7386.7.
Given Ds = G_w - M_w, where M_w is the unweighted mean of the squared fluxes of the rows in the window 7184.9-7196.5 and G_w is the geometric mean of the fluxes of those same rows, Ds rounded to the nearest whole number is -289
